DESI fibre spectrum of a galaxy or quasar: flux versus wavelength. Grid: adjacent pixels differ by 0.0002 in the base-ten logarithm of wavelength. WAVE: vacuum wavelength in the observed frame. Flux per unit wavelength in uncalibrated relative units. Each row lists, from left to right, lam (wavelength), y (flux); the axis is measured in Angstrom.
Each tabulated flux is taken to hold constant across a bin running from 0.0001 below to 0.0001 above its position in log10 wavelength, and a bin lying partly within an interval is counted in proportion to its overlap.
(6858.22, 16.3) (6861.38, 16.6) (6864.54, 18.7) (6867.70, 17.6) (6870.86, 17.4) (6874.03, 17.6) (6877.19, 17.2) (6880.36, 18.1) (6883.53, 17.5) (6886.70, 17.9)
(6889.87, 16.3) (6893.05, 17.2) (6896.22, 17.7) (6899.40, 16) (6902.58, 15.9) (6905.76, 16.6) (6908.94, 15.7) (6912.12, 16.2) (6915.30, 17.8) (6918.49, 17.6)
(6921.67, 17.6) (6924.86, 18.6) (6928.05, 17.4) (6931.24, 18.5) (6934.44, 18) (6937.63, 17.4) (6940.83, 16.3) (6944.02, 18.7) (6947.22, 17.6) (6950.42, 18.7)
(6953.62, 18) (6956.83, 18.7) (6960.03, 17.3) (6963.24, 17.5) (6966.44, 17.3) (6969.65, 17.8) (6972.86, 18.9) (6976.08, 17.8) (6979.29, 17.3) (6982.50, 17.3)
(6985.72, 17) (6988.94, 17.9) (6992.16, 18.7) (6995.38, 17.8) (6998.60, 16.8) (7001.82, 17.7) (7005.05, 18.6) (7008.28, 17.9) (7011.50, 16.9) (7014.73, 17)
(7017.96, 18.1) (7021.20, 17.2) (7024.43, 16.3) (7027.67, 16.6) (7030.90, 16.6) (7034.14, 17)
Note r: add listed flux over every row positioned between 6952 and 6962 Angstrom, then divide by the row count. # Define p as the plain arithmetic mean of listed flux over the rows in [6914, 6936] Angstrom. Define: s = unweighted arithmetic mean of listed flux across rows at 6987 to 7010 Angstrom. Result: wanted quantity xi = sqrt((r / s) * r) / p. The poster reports 0.237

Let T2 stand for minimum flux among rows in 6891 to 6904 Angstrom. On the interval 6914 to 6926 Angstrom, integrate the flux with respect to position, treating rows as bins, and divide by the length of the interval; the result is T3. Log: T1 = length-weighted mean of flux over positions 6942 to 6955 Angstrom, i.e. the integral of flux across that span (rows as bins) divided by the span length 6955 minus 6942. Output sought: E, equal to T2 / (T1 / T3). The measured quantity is 15.6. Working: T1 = 18.2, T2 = 15.9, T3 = 17.9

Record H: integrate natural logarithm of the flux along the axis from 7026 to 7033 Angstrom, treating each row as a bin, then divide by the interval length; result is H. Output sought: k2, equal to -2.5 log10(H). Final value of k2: -1.12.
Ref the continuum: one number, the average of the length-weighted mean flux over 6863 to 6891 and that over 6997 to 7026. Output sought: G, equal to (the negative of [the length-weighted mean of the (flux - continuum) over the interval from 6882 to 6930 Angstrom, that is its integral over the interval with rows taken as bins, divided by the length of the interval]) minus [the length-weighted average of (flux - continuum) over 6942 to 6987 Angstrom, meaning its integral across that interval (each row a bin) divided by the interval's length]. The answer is 0.1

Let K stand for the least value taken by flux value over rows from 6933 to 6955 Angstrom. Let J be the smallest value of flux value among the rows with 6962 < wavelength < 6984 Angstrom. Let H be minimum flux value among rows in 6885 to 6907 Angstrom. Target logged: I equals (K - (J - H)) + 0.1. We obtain 15.0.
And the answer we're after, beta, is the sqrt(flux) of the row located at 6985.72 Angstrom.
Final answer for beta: 4.12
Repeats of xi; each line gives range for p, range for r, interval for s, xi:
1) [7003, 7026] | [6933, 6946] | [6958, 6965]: 0.242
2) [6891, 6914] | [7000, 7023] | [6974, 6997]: 0.254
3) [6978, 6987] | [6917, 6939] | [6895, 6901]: 0.253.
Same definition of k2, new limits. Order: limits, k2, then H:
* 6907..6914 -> -1.11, 2.78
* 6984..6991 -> -1.14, 2.86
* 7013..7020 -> -1.14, 2.86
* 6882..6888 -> -1.15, 2.87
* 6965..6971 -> -1.14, 2.86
